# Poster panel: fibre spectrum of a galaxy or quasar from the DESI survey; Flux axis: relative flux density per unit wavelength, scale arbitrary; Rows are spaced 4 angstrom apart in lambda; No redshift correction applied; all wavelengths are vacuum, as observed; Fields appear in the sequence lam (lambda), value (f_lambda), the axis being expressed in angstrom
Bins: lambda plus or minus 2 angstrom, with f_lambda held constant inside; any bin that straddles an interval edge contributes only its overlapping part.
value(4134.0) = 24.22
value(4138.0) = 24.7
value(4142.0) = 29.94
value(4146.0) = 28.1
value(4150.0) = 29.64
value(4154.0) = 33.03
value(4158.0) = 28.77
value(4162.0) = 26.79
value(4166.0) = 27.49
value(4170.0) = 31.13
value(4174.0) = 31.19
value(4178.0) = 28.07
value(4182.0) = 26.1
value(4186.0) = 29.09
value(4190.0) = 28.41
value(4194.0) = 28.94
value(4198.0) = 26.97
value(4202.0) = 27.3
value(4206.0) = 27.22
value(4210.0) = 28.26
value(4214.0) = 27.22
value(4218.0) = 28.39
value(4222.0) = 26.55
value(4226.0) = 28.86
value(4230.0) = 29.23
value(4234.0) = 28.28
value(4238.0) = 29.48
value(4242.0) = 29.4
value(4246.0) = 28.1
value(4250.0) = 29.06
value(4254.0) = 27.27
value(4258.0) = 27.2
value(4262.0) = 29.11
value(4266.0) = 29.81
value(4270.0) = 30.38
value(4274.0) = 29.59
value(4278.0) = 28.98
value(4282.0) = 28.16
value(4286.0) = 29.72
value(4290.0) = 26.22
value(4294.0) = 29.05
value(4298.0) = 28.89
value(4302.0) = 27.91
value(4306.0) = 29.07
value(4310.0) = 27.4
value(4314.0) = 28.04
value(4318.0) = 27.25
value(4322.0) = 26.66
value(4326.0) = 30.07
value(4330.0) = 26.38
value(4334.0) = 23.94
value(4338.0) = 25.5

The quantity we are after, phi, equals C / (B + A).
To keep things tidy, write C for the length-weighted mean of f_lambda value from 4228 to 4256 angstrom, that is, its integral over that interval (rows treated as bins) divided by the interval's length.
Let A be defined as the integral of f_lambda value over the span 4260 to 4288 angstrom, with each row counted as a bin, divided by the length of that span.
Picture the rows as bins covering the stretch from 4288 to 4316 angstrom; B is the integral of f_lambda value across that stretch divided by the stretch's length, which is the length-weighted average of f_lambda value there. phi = 0.499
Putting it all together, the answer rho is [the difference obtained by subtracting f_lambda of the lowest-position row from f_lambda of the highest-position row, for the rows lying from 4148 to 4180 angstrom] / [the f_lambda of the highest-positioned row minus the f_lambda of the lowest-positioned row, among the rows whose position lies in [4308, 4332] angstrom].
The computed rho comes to 1.5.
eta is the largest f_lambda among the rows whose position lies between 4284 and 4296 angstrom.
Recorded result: 29.72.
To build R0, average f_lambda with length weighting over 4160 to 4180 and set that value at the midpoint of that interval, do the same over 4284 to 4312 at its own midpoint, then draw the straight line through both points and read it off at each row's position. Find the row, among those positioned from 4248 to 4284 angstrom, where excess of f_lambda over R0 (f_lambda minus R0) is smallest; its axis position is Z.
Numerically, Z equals 4258.0 angstrom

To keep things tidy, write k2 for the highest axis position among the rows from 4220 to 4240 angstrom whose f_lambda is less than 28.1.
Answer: 4222.0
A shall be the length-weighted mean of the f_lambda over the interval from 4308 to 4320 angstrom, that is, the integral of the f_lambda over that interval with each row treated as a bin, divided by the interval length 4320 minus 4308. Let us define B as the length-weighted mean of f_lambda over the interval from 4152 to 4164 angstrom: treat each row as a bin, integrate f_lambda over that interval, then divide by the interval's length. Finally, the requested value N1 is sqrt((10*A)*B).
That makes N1 90.2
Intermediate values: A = 27.6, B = 29.5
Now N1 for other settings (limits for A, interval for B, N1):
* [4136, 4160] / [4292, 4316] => 90.8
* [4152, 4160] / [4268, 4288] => 95.3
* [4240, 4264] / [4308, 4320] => 88.4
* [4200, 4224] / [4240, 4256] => 88.4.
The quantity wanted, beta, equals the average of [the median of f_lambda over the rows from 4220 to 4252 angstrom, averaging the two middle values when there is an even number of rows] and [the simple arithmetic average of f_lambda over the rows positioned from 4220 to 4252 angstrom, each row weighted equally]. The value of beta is 28.8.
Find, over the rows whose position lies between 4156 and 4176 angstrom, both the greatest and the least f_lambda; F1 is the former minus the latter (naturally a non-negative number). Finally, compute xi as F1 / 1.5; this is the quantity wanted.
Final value 2.93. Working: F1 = 4.4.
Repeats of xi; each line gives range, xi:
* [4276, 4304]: 2.33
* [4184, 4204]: 1.41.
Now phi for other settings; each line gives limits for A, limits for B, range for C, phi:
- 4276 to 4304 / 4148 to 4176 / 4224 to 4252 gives 0.497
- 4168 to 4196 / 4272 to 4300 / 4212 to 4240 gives 0.491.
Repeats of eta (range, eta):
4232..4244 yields 29.48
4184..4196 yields 29.09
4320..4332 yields 30.07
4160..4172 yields 31.13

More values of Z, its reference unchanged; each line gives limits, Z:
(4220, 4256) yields 4222.0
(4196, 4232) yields 4222.0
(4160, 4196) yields 4182.0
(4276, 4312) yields 4290.0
